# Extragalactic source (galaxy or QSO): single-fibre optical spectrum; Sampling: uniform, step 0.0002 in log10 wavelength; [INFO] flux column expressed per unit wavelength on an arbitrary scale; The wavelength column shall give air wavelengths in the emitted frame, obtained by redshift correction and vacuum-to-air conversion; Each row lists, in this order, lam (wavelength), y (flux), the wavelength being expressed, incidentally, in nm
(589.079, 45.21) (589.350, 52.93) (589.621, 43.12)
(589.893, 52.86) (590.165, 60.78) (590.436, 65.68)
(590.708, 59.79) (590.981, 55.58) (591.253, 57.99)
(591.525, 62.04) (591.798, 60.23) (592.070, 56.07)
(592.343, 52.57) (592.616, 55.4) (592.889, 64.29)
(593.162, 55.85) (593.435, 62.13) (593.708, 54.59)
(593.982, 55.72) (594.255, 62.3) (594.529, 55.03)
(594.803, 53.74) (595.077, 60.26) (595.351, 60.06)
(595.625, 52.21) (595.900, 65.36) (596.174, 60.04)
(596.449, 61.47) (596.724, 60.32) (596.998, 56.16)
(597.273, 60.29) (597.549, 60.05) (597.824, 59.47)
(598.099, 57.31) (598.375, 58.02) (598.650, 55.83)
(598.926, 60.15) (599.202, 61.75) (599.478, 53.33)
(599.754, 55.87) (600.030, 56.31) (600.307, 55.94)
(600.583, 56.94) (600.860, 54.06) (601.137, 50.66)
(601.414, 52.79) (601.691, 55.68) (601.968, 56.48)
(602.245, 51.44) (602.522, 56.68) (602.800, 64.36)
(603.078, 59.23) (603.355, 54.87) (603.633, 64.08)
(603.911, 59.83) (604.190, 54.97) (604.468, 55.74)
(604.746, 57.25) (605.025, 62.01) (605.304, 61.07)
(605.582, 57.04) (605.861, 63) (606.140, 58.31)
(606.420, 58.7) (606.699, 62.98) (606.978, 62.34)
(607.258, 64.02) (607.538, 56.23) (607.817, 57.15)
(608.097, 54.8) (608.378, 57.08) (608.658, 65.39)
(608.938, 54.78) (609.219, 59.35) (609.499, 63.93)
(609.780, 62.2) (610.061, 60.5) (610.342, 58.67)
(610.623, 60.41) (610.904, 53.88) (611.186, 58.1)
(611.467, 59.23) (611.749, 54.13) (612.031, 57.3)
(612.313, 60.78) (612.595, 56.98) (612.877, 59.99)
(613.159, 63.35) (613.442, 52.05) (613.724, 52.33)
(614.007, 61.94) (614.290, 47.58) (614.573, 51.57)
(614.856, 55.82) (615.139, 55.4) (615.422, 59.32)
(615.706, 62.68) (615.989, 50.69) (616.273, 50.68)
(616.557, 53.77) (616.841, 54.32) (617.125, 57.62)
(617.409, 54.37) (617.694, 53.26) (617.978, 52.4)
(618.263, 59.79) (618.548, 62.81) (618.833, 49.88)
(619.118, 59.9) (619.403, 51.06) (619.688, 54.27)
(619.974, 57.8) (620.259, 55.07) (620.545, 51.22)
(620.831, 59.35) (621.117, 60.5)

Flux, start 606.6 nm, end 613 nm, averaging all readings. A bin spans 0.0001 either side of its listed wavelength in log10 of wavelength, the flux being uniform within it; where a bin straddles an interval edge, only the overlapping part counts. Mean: 59.1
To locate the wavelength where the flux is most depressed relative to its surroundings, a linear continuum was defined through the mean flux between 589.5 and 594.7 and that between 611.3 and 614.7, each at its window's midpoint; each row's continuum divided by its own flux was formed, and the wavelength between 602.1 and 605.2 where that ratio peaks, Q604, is 602.245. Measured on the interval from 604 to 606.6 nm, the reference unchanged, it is 604.190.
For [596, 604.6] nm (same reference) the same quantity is 601.137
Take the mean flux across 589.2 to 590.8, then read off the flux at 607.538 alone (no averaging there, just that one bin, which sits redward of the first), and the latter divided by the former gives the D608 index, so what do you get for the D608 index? 1.01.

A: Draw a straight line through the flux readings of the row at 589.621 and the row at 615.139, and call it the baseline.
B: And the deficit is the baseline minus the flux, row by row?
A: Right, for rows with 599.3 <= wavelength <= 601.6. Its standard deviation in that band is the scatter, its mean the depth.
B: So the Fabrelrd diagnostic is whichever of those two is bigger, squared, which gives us 5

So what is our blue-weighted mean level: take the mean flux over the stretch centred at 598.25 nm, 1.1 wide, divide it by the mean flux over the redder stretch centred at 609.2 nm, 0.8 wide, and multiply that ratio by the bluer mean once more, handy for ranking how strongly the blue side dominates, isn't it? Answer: 56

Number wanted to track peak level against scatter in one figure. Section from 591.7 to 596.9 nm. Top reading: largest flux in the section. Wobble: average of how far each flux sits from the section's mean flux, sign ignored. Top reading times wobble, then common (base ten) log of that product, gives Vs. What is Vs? 2.36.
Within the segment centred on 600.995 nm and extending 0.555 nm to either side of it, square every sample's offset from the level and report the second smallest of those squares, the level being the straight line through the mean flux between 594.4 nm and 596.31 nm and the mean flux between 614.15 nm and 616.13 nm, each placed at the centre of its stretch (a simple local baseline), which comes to 10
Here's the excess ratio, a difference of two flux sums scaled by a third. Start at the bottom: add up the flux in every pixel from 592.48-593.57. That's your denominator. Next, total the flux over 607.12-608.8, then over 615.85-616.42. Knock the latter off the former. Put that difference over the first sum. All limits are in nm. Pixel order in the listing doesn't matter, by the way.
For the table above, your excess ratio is 1.1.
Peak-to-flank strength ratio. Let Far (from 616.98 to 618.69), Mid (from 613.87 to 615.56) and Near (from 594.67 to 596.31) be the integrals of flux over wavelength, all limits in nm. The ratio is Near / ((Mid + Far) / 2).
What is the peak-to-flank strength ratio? 1.01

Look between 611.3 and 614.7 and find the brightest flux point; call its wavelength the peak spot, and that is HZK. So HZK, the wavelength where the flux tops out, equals 613.159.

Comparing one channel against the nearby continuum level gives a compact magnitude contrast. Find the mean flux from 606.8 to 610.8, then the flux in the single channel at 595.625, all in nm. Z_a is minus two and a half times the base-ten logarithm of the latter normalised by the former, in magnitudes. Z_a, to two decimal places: 0.15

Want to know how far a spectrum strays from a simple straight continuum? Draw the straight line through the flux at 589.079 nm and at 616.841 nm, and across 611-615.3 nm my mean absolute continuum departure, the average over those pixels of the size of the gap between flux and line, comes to 5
